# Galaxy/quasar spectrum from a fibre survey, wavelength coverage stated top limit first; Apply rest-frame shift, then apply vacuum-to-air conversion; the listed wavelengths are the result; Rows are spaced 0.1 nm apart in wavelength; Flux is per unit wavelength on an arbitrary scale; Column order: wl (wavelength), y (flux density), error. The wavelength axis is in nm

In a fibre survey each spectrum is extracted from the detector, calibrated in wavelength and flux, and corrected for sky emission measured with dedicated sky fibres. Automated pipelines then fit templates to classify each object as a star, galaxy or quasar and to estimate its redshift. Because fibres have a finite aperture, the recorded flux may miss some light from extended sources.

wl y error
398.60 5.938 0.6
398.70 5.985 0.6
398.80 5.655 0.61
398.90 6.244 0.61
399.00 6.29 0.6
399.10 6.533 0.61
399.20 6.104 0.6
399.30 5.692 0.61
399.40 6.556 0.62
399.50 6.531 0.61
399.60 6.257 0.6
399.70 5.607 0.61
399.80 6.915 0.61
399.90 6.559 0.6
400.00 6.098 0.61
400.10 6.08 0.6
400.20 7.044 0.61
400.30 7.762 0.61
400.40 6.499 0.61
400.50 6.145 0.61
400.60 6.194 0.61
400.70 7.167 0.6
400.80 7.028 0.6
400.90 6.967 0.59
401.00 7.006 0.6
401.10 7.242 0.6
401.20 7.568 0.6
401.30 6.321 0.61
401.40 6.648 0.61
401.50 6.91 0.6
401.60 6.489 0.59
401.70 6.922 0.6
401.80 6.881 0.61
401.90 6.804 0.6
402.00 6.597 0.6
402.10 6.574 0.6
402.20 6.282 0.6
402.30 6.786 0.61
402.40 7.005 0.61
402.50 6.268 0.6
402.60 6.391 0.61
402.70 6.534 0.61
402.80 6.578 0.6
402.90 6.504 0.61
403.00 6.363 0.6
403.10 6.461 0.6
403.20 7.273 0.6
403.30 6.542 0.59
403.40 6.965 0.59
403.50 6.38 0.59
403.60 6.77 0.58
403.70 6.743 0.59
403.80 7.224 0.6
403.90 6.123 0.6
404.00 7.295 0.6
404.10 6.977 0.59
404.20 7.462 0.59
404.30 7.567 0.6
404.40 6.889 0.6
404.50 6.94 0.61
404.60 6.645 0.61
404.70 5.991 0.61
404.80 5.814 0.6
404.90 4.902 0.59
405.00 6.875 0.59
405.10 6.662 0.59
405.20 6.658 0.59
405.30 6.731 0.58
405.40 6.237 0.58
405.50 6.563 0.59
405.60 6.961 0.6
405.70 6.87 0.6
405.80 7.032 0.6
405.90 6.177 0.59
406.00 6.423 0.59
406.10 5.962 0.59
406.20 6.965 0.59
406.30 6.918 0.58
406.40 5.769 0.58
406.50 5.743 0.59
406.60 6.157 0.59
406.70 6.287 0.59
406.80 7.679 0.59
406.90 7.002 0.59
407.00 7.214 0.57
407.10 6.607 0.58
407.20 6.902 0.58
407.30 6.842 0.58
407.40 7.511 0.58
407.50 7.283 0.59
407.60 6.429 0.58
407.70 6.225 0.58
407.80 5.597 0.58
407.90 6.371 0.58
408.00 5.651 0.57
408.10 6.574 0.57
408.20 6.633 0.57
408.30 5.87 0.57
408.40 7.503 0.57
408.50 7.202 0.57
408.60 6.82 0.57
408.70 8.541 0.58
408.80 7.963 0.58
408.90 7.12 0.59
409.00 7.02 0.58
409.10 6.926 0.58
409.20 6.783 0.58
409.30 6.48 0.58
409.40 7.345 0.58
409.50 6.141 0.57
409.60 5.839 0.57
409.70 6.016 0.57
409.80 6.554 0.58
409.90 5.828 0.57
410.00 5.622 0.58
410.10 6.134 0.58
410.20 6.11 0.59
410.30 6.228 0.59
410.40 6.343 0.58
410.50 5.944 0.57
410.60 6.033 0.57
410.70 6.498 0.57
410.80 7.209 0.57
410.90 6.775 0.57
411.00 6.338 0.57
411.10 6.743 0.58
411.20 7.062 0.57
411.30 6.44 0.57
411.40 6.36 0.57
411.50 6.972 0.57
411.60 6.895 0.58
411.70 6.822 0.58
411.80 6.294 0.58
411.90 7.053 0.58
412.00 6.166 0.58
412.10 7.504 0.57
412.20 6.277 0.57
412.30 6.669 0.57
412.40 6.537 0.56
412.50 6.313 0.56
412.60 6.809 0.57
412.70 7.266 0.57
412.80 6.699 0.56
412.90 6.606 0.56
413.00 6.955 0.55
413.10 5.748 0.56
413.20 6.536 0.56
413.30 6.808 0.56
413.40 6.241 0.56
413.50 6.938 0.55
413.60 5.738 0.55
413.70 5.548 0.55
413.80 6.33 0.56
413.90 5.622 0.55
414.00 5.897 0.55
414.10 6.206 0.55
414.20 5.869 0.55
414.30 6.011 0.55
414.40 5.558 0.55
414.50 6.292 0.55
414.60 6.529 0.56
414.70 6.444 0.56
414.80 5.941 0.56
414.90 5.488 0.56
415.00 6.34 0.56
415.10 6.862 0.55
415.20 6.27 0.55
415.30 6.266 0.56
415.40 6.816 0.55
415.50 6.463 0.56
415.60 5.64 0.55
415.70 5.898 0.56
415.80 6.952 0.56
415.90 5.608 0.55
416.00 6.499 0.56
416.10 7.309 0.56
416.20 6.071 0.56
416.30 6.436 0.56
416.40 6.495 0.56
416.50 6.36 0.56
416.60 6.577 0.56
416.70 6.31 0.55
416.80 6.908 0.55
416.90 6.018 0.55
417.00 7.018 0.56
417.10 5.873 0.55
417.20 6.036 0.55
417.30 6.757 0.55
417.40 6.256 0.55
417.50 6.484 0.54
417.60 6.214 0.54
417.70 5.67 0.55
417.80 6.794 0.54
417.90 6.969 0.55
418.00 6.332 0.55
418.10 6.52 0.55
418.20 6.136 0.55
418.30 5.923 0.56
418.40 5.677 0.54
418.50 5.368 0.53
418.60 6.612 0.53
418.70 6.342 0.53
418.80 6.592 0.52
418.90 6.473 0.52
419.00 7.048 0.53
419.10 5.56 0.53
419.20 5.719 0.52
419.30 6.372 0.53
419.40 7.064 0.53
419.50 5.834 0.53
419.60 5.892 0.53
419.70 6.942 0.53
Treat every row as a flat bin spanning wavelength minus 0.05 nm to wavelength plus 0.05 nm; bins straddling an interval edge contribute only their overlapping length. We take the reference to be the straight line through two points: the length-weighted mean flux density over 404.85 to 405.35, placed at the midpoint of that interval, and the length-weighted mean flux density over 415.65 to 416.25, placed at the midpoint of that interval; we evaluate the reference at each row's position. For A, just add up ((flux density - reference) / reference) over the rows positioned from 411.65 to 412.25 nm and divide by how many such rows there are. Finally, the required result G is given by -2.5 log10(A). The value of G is 3.3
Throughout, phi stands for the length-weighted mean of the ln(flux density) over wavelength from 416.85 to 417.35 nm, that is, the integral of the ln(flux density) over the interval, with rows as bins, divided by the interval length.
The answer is 1.84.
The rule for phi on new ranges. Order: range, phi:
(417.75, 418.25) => 1.88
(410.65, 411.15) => 1.90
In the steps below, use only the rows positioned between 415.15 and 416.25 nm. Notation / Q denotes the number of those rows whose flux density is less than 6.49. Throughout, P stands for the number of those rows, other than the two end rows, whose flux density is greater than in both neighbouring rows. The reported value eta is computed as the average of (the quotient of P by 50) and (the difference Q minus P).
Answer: 2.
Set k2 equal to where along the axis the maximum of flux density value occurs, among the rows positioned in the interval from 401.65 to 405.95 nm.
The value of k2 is 404.30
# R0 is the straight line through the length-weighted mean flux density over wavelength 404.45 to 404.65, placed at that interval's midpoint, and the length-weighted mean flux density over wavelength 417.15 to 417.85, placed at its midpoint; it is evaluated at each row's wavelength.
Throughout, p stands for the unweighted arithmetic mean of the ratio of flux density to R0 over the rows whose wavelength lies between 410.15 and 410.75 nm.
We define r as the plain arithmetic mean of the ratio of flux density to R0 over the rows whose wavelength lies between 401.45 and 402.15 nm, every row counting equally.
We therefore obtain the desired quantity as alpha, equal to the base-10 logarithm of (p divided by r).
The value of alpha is -0.016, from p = 0.94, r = 0.98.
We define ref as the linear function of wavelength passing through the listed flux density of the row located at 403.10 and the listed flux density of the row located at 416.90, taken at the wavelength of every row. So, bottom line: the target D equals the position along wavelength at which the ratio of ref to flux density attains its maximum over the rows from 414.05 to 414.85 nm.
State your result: 414.40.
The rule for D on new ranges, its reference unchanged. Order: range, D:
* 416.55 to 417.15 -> 417.10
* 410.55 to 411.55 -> 410.60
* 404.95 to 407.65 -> 406.50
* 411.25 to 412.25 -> 412.00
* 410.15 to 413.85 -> 413.70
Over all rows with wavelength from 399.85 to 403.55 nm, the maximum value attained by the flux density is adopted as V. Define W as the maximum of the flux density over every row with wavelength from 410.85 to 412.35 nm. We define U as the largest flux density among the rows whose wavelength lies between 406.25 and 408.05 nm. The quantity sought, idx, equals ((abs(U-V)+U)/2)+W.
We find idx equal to 11.4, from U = 7.679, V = 7.762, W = 7.504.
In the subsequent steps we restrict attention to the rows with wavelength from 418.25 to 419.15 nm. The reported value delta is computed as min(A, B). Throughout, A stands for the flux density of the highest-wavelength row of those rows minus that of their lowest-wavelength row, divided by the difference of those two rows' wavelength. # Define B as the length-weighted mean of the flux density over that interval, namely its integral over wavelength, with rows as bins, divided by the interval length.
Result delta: -0.5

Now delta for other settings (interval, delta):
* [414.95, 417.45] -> 0.0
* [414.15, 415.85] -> 0.7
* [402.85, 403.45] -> 0.9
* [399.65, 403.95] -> 0.1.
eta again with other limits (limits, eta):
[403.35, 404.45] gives -1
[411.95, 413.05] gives 0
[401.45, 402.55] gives 1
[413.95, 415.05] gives 4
